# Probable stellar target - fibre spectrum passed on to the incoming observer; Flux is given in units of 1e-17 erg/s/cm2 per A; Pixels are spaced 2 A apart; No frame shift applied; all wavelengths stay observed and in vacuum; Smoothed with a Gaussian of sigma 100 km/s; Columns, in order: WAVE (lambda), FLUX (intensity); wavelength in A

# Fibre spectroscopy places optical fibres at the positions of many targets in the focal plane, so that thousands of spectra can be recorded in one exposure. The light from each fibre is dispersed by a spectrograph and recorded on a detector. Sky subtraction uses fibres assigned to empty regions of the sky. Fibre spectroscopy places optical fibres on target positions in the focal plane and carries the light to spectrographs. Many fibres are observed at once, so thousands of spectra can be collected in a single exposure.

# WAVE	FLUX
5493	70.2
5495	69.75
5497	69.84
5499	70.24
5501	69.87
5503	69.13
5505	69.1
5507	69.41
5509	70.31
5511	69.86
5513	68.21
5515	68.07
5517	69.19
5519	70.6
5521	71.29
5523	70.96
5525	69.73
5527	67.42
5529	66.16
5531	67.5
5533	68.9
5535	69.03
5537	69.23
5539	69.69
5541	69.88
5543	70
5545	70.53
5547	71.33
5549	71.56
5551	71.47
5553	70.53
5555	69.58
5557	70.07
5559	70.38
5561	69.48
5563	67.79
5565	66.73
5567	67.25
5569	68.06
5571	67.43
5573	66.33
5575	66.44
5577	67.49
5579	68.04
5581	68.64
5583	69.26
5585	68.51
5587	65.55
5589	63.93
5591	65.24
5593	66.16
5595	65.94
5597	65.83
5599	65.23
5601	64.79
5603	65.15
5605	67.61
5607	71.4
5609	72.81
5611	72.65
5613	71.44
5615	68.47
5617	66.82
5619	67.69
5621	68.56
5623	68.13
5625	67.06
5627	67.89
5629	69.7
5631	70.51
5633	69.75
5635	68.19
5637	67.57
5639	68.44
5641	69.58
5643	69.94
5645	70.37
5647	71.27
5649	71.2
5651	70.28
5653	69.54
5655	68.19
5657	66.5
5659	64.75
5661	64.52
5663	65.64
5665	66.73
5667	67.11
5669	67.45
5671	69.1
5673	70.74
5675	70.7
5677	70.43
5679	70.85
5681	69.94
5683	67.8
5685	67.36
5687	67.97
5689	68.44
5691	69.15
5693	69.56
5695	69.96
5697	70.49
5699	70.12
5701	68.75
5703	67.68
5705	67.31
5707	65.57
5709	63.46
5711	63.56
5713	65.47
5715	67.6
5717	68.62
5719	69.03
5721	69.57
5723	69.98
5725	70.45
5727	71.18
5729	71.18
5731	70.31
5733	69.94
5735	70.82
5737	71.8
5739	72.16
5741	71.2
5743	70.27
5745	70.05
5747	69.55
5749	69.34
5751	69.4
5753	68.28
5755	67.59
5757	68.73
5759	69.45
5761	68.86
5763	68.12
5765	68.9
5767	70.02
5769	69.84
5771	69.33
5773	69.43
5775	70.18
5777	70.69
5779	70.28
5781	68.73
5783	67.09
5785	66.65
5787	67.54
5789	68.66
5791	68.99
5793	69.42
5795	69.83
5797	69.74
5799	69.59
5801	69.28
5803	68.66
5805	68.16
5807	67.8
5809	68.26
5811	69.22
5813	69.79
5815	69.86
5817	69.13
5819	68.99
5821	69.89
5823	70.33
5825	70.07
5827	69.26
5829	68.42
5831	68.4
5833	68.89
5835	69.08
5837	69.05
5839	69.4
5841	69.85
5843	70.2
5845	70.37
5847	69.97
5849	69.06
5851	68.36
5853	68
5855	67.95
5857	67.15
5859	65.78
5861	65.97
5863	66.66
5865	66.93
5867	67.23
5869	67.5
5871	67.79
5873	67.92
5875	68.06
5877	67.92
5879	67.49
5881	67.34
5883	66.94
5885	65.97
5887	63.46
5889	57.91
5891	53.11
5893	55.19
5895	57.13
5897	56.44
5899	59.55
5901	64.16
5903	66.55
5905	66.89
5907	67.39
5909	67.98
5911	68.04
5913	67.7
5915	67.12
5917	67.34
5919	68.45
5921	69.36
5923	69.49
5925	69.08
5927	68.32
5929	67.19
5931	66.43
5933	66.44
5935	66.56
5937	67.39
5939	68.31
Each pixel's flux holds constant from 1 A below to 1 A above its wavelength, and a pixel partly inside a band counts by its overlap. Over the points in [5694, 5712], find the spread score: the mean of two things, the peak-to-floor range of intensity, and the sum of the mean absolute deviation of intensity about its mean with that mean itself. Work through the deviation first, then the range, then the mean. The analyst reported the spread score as 38.3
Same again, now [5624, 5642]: 36.6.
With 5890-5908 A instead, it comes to 40.0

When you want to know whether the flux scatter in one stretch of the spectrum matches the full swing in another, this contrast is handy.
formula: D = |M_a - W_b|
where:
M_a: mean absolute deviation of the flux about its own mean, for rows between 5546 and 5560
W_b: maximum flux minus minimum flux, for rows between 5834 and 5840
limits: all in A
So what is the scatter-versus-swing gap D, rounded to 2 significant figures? 0.29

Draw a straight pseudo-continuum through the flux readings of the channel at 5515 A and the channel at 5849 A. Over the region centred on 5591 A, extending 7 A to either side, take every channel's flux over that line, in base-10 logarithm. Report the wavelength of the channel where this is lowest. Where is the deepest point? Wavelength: 5589 A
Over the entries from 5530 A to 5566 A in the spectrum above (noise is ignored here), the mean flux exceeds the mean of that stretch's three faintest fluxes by 2.3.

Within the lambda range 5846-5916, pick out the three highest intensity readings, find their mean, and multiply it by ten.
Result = 691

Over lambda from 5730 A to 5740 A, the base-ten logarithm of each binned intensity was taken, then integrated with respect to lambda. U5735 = 18.5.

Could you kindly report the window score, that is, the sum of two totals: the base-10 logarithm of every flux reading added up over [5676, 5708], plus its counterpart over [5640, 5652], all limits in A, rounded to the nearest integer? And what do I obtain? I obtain 40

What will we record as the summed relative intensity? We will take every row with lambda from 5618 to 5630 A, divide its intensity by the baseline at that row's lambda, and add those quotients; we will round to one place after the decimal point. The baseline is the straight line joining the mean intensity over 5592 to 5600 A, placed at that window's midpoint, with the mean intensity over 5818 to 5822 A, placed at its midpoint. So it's 6.2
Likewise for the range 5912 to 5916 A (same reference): 1.9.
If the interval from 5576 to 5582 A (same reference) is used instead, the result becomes 3.1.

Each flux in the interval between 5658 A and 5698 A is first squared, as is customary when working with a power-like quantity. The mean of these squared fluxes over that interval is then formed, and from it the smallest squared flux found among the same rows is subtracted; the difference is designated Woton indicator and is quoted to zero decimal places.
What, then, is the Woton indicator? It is 524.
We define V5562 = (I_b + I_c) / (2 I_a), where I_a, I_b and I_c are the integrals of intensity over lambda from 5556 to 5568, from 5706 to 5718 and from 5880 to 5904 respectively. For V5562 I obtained 1.4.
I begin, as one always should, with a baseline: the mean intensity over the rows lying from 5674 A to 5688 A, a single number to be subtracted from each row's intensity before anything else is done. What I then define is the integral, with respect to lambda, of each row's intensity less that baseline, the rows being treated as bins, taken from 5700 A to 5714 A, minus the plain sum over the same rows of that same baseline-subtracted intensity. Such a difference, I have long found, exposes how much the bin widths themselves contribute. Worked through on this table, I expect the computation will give -23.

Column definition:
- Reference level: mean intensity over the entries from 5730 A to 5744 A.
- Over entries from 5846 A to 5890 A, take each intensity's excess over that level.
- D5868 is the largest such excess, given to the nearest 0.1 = -1.0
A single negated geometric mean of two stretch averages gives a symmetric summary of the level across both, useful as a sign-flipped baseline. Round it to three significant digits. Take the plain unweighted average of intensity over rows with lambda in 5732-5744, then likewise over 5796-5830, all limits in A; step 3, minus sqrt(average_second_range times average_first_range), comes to -70.1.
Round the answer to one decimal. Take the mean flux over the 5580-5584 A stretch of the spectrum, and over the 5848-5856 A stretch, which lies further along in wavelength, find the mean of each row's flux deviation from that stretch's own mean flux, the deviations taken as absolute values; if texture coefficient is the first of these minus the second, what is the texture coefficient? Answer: 68.6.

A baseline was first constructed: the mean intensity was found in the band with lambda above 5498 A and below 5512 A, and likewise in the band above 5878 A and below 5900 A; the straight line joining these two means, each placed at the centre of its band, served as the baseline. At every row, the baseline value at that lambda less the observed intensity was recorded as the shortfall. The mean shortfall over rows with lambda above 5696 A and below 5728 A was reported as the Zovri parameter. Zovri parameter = -3.1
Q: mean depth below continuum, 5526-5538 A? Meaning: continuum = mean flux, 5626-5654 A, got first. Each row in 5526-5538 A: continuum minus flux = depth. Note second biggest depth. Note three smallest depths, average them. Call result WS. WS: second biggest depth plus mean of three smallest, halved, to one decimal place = 1.4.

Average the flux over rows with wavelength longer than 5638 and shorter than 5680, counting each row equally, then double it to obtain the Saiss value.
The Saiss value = 137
